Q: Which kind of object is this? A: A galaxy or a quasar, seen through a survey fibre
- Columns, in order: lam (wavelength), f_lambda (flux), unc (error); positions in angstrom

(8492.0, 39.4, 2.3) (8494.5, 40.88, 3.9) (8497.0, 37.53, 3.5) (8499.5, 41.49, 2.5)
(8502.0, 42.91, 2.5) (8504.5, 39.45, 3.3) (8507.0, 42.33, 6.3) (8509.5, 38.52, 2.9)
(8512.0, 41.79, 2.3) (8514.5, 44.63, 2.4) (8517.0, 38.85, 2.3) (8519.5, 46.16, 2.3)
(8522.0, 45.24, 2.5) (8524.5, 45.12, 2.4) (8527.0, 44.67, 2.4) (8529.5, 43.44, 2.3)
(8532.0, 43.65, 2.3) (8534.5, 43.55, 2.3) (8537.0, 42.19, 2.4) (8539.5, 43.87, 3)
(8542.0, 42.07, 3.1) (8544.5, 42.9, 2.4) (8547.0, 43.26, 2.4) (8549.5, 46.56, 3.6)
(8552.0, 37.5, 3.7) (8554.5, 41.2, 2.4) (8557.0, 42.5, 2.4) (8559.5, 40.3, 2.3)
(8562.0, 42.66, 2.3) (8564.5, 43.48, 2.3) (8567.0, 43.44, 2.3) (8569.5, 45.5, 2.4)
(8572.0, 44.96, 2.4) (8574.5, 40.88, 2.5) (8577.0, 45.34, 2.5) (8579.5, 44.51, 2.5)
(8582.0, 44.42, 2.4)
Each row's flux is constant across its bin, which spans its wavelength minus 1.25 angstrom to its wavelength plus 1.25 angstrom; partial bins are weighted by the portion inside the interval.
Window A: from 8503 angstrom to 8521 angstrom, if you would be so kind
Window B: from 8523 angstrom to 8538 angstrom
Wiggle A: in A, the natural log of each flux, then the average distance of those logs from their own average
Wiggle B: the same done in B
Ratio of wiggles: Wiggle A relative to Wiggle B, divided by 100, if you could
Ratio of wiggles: 0.033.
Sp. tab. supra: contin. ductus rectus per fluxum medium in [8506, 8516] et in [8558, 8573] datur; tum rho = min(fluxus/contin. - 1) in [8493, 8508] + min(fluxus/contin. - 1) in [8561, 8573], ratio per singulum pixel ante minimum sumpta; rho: -0.11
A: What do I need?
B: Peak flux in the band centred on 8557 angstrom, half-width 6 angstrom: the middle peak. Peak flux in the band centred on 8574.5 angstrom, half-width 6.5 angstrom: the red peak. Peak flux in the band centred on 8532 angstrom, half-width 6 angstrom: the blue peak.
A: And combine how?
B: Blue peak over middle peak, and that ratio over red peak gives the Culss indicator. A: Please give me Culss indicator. 0.0230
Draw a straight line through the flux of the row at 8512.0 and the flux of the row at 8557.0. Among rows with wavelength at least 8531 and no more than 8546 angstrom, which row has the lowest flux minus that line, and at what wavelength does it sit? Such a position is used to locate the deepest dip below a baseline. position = 8542.0 angstrom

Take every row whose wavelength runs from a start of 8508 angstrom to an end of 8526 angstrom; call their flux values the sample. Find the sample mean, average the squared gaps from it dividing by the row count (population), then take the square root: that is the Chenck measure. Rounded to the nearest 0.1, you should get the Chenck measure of 2.9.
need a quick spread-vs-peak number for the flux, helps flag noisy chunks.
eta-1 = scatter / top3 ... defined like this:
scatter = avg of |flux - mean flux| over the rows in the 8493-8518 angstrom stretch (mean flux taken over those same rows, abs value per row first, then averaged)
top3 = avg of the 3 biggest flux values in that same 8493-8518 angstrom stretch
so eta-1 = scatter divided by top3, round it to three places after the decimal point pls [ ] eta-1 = 0.042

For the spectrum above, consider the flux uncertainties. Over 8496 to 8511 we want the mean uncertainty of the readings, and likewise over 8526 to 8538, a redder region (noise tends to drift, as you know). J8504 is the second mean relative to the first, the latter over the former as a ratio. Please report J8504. 0.67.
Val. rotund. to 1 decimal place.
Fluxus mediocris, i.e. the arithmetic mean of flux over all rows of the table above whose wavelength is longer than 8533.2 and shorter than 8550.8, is 43.5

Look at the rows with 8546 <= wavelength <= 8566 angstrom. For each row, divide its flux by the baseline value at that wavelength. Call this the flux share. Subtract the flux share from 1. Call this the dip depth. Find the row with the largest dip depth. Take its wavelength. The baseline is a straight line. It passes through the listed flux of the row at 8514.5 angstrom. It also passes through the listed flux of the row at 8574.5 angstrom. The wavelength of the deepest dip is 8552.0 angstrom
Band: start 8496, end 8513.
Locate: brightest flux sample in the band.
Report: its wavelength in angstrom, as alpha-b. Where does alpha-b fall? 8502.0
